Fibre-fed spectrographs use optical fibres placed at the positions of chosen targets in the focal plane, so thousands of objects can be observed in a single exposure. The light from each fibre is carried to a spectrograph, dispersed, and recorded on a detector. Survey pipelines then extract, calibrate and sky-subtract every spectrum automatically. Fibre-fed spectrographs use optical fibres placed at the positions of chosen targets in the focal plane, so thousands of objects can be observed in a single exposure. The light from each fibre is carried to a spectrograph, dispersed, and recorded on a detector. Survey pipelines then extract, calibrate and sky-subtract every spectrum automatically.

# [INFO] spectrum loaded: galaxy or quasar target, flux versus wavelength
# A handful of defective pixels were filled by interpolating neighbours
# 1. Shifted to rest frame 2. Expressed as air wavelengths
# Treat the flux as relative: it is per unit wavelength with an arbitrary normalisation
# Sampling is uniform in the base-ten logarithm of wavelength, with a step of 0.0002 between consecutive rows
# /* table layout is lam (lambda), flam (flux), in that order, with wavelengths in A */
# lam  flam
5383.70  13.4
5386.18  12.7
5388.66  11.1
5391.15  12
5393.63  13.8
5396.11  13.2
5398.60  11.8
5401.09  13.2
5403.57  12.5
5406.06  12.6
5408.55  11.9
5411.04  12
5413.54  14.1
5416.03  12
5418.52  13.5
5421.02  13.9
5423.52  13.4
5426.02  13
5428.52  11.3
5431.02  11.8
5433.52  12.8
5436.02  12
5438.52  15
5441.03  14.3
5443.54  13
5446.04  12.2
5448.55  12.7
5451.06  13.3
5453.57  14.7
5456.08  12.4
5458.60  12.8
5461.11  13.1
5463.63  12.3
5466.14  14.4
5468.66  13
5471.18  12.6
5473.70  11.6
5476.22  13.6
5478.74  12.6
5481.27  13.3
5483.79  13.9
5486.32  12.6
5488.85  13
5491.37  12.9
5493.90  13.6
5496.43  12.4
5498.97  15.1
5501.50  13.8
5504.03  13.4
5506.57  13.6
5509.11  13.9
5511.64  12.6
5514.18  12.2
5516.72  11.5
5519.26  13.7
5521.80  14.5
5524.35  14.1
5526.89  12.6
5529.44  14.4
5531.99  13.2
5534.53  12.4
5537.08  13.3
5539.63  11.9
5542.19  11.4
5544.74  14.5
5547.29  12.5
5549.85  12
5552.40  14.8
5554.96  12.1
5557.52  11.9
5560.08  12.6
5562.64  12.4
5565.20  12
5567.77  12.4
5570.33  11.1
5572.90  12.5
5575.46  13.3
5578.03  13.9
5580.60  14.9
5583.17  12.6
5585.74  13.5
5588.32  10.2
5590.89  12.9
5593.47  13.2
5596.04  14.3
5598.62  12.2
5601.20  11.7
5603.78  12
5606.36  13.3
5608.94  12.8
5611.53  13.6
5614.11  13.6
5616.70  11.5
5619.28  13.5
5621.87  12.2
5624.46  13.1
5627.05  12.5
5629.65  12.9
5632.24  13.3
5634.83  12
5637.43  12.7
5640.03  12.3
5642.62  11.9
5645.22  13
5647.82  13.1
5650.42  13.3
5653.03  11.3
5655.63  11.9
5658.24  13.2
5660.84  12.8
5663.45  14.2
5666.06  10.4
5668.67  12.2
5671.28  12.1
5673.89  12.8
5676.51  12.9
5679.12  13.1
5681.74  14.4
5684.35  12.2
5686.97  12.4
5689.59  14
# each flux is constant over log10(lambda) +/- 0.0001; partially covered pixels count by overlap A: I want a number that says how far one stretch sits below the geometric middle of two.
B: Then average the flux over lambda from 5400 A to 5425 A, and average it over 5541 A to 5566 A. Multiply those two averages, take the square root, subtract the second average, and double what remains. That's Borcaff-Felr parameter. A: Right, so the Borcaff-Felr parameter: 0.3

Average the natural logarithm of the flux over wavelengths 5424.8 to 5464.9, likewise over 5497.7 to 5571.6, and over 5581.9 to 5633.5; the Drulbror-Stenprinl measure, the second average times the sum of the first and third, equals 13.0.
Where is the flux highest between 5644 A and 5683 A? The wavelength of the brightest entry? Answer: 5681.74 A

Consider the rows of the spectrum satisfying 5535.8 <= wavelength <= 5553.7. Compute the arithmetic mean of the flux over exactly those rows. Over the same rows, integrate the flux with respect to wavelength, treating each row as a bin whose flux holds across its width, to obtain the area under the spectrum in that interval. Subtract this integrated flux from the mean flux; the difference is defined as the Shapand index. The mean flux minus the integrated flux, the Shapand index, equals -218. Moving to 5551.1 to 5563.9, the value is -151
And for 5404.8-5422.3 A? -212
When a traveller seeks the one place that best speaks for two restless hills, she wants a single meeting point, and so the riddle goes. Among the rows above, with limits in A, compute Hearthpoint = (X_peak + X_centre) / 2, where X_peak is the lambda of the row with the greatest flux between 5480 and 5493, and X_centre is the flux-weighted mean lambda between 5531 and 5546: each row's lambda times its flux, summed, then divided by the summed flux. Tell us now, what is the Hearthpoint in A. 5511.1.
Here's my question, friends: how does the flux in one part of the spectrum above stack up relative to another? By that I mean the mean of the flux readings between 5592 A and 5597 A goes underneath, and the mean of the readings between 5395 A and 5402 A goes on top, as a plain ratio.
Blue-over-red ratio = 0.93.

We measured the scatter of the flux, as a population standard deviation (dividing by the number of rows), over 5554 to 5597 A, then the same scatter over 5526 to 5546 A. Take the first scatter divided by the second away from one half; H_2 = -0.56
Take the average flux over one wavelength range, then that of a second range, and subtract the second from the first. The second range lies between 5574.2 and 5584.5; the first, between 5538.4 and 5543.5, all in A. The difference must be -2.0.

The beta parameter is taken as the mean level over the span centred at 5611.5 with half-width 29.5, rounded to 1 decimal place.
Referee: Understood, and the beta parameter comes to 12.7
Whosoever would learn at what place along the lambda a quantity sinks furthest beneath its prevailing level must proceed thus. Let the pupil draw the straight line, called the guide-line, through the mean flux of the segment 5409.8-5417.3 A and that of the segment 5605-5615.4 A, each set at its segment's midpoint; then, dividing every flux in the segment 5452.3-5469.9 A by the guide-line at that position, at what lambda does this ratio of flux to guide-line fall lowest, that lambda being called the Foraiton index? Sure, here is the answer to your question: 5463.63 A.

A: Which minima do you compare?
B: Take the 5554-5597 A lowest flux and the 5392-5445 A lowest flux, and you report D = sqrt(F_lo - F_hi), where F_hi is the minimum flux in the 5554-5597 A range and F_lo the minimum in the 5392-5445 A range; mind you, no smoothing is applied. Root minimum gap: 1.0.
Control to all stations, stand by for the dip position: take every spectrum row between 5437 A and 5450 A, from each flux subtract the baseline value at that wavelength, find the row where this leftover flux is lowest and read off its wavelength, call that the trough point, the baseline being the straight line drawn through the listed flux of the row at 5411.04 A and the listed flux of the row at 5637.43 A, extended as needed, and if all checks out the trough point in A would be 5446.04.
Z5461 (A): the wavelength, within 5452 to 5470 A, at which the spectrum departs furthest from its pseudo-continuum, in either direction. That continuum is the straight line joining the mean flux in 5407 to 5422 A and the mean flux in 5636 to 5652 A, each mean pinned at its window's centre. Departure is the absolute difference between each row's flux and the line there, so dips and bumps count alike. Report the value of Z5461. 5453.57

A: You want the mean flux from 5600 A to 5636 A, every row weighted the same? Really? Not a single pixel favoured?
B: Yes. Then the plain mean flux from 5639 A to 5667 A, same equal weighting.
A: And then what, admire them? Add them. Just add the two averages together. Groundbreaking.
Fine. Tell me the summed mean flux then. 25.2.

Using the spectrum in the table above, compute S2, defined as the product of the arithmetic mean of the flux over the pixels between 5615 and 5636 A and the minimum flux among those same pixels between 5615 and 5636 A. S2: 145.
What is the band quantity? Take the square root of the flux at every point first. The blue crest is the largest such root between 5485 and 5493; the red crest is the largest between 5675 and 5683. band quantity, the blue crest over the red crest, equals 0.95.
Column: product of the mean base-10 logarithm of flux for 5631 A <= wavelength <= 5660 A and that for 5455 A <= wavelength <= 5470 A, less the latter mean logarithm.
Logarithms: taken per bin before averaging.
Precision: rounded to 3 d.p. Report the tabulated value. 0.109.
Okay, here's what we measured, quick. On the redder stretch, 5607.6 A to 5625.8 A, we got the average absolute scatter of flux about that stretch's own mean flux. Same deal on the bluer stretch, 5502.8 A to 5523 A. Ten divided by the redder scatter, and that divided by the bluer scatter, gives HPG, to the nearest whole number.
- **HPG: 20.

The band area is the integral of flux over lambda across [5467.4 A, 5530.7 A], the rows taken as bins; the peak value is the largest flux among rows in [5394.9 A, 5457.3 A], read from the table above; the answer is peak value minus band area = -822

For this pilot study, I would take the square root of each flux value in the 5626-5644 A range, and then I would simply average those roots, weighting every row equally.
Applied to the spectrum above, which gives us 3.54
